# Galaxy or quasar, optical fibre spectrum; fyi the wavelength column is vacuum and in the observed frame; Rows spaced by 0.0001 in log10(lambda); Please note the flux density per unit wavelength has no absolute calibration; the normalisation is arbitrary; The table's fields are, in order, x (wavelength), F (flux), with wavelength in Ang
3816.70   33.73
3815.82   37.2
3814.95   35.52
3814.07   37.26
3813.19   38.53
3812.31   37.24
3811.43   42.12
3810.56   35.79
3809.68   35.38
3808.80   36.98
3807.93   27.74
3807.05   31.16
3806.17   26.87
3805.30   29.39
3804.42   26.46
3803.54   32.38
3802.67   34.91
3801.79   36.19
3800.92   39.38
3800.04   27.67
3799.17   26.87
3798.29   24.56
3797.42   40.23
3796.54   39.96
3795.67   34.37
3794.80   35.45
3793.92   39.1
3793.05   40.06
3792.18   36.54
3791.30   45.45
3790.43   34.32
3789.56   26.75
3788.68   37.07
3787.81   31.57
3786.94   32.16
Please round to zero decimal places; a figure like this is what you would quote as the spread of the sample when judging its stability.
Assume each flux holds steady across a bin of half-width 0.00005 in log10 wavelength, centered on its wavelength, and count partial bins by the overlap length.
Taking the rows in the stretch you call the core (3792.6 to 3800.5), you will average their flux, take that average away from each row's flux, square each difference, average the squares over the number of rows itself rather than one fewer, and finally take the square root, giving 6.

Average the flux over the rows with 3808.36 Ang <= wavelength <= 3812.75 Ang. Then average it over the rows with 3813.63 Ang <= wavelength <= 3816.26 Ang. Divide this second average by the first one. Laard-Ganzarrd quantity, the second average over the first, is 1.0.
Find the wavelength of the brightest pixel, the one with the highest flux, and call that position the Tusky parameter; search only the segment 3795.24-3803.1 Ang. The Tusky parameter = 3797.42 Ang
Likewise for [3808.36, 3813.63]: 3811.43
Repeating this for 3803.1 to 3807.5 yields 3803.54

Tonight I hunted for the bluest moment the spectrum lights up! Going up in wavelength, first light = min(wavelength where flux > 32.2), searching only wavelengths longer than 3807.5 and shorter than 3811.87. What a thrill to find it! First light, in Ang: 3808.80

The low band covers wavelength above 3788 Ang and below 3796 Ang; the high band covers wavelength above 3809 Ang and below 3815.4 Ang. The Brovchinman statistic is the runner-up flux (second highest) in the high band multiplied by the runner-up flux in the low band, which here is 1544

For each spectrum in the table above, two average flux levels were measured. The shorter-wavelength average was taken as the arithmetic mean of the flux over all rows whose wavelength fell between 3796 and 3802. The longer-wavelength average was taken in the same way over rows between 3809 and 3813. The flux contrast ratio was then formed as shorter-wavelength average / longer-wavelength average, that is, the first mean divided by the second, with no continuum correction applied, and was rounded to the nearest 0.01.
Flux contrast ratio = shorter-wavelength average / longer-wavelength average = 0.89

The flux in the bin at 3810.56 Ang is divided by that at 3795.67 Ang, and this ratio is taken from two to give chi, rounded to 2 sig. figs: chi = 0.96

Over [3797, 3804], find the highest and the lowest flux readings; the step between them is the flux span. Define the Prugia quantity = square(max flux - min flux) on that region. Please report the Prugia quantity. 246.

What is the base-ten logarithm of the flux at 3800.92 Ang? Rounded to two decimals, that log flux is 1.60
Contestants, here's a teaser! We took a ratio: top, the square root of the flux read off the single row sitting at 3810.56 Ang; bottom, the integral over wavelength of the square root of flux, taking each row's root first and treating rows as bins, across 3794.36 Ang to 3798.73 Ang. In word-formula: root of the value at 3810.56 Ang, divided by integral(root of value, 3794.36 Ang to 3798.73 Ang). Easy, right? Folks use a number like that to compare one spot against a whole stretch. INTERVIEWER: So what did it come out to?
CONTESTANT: 0.232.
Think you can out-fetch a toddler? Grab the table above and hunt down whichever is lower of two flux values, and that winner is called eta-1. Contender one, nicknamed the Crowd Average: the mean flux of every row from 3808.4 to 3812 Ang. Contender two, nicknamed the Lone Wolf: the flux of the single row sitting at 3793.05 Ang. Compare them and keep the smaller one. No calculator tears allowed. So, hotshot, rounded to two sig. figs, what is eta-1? 38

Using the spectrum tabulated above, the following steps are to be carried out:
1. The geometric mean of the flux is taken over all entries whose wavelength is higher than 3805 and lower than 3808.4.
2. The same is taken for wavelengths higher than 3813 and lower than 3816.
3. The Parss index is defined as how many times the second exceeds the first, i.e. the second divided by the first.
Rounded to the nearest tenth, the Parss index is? 1.3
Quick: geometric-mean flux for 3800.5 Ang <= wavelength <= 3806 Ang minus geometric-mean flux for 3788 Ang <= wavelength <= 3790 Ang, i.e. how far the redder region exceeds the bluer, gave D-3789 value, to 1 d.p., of 1.3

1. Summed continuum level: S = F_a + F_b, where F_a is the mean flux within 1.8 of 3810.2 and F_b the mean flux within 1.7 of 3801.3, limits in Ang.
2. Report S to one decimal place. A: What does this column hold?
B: 72.1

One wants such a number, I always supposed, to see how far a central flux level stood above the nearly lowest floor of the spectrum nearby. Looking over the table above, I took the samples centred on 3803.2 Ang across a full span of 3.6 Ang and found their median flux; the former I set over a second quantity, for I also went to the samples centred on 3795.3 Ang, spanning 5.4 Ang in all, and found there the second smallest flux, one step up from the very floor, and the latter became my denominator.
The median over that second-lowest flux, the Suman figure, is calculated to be 0.95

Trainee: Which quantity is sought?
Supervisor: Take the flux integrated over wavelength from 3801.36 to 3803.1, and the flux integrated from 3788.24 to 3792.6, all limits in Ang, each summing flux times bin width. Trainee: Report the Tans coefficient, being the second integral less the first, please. 95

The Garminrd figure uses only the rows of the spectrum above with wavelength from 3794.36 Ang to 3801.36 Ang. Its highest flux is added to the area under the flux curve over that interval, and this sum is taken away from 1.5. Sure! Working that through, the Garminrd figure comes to -274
